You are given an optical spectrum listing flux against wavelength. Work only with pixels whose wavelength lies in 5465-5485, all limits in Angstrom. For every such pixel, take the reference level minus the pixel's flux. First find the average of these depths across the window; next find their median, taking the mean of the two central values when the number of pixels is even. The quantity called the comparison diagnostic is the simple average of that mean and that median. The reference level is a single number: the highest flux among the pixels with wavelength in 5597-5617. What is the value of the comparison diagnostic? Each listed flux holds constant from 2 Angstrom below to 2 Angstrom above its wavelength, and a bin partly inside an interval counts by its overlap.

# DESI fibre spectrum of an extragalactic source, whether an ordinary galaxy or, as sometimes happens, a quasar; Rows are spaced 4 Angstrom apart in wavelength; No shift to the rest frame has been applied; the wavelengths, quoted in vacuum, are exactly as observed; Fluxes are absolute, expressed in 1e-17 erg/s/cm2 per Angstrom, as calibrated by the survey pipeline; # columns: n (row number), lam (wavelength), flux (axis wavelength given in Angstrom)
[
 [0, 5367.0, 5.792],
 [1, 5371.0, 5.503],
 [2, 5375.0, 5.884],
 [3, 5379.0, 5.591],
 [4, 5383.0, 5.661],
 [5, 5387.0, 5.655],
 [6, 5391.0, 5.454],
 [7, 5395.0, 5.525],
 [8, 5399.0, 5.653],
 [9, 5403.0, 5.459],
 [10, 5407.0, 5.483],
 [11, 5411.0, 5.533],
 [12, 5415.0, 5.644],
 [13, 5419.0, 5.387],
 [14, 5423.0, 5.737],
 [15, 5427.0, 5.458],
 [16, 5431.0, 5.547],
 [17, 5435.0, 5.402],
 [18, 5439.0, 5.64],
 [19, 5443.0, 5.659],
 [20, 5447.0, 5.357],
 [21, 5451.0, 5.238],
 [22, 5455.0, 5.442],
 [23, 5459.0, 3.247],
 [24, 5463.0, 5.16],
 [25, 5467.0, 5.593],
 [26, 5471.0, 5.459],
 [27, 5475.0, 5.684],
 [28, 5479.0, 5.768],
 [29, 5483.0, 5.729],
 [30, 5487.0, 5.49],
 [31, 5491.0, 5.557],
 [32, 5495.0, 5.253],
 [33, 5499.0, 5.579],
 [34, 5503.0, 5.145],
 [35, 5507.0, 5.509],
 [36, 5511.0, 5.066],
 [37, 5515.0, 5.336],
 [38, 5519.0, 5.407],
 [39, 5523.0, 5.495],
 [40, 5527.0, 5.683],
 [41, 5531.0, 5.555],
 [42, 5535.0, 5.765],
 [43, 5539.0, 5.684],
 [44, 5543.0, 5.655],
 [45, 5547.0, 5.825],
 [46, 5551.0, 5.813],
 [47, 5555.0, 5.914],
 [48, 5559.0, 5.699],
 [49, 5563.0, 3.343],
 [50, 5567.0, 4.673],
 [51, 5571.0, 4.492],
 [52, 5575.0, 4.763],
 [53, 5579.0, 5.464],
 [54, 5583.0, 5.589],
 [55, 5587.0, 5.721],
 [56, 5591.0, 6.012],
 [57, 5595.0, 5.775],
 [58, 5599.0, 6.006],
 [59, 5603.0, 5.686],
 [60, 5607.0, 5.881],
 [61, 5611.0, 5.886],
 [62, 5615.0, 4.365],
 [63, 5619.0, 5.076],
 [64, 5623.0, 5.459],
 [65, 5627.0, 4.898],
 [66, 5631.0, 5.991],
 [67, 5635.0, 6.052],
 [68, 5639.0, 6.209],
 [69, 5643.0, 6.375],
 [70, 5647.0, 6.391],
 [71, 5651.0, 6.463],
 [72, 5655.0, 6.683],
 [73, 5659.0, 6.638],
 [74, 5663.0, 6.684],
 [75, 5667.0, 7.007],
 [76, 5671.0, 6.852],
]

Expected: 0.34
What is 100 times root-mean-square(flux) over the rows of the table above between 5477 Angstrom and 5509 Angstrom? 551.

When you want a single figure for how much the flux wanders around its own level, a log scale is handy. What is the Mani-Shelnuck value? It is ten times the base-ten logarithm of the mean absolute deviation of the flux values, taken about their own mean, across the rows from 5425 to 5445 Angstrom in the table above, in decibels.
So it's -11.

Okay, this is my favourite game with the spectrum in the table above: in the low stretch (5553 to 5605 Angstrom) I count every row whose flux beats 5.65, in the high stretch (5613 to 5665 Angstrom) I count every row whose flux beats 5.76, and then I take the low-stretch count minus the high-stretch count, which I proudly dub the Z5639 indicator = -2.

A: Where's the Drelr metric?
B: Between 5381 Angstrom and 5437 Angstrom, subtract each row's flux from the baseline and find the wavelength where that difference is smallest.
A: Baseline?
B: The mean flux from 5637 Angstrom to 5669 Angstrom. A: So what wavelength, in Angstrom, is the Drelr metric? 5423.0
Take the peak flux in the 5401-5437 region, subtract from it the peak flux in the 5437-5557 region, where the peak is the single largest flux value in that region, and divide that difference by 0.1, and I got -2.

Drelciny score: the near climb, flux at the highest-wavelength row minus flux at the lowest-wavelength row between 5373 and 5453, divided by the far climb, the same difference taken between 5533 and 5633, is -2.9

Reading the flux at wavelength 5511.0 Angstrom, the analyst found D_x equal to 5.066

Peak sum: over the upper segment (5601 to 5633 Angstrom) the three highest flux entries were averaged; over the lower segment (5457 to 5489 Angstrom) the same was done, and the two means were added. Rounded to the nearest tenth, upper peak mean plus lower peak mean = 11.6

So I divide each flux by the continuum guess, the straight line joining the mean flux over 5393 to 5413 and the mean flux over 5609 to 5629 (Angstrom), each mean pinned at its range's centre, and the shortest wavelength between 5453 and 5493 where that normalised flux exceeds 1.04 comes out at 5475.0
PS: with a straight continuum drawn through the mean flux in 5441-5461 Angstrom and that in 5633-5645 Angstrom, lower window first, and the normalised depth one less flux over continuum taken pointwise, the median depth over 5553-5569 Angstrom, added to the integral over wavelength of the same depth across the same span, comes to 2.3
